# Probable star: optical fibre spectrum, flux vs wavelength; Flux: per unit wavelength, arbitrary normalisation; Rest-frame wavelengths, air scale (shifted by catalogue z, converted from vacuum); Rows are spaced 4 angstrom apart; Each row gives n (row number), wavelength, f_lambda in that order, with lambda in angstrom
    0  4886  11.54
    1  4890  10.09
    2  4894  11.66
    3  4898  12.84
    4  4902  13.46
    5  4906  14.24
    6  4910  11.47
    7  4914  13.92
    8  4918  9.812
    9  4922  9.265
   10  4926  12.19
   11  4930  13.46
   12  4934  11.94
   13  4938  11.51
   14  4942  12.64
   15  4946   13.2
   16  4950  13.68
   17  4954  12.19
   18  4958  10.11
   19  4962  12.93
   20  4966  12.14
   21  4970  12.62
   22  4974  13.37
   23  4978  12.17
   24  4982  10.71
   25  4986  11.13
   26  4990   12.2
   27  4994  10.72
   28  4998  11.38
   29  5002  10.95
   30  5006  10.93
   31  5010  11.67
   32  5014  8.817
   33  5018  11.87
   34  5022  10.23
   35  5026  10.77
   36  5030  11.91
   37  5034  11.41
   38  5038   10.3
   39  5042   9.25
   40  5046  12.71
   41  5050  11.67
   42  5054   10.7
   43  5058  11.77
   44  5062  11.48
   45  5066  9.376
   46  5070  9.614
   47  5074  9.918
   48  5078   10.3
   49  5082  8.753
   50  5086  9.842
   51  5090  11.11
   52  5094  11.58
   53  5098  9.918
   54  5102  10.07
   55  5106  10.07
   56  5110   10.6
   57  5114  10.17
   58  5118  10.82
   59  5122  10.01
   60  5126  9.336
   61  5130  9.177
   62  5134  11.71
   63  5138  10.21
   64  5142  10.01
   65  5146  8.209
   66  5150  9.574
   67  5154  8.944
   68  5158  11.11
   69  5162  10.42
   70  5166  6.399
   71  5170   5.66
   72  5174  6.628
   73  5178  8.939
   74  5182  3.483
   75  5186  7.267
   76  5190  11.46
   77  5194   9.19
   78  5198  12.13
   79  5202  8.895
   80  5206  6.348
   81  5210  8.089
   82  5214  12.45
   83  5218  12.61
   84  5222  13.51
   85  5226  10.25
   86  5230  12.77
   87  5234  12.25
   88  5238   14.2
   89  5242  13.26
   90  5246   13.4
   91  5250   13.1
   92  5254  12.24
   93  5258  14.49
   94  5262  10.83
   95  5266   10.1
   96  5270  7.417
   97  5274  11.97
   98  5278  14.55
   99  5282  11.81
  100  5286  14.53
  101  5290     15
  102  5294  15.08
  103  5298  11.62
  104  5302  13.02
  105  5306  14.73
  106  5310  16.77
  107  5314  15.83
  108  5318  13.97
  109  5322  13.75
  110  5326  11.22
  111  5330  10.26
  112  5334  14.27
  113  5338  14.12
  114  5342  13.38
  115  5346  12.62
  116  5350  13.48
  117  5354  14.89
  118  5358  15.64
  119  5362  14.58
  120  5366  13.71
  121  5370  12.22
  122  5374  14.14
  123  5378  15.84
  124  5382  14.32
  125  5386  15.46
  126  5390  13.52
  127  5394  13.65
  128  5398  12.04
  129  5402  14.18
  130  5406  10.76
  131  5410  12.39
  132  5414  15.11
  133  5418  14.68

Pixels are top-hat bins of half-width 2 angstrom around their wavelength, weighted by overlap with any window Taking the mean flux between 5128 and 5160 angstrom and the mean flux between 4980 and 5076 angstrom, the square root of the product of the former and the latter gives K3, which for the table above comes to 10.4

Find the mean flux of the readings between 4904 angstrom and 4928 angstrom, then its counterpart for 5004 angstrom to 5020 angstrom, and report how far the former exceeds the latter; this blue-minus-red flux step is 1.0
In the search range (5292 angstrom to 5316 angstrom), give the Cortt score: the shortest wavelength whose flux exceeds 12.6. 5294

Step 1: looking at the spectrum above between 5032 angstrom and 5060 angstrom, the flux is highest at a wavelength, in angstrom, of 5046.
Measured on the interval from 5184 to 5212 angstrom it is 5198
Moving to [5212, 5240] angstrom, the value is 5238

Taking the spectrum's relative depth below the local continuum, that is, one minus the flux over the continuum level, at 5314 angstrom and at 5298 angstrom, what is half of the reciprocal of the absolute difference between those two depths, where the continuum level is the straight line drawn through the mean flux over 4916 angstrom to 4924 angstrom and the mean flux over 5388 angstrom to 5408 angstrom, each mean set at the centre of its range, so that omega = 1.5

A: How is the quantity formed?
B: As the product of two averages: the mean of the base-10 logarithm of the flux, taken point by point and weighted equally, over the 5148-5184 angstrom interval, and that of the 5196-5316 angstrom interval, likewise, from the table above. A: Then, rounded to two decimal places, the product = 0.95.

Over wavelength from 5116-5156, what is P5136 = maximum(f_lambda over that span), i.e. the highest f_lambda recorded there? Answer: 11.71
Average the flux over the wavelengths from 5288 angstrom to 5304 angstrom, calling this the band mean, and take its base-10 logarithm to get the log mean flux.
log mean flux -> 1.14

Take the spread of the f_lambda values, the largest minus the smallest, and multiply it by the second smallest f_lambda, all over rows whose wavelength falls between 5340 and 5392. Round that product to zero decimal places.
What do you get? 46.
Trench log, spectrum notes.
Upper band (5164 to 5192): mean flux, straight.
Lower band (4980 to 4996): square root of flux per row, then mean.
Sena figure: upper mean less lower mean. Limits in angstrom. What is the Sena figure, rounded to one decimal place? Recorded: 3.8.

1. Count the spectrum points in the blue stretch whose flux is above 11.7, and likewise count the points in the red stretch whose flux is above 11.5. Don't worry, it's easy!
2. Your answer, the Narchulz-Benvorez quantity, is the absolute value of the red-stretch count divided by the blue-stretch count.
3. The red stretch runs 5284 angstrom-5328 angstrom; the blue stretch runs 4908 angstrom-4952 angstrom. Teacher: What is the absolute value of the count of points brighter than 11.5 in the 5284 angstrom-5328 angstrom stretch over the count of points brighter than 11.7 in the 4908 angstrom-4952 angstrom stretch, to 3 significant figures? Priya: 1.43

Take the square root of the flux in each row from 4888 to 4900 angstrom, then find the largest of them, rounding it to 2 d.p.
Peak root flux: 3.58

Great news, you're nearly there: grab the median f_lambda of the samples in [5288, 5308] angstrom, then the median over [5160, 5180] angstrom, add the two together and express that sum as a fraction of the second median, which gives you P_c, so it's 3.2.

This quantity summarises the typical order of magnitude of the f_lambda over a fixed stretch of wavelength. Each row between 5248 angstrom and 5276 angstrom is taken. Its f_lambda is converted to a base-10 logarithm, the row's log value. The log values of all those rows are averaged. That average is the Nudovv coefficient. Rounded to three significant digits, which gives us 1.05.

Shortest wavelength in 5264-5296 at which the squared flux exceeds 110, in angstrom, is 5274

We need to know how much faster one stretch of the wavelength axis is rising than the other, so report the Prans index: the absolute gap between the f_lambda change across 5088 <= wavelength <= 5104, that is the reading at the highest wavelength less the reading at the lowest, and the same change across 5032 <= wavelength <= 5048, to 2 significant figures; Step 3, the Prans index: 2.3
